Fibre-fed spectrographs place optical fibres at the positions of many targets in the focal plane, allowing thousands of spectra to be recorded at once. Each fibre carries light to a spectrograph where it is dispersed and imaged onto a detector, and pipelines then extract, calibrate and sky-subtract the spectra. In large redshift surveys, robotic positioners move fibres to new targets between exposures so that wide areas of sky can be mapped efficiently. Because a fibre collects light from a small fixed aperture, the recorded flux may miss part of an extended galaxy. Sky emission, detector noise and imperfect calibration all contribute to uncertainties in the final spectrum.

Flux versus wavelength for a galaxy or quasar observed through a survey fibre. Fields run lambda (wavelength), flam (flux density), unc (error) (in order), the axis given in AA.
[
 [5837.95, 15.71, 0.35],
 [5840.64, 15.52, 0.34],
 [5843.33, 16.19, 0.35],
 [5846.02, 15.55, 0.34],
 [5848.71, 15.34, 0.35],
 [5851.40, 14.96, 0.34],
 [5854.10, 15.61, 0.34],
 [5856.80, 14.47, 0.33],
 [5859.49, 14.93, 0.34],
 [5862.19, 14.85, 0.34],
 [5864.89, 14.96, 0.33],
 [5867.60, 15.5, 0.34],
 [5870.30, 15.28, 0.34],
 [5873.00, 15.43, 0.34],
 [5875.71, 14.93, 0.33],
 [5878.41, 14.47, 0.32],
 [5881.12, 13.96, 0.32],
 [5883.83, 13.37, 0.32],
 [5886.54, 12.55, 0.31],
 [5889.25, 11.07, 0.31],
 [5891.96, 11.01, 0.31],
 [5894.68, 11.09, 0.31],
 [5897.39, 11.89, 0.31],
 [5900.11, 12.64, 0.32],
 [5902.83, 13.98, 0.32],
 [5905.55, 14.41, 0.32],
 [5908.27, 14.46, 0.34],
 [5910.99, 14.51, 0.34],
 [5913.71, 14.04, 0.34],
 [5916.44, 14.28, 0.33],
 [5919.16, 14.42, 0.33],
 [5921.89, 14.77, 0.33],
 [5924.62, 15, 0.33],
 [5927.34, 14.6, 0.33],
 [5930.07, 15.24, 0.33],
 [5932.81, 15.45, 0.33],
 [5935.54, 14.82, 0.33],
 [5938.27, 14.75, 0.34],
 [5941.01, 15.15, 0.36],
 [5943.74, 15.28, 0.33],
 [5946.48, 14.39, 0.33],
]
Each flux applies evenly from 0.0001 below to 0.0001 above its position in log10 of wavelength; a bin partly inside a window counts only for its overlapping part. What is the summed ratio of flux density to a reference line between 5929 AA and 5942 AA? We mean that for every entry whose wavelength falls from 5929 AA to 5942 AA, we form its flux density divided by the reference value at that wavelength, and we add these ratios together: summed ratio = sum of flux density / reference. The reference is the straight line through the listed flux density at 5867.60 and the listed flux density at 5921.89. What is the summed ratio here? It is 5.17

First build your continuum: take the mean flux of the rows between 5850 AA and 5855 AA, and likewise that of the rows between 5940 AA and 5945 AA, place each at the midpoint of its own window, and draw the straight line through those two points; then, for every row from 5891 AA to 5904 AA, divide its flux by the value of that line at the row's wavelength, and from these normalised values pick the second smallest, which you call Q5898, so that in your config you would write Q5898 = 0.73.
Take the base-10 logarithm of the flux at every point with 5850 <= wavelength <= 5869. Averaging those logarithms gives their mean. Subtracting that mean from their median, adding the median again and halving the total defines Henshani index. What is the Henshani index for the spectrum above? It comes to 0.586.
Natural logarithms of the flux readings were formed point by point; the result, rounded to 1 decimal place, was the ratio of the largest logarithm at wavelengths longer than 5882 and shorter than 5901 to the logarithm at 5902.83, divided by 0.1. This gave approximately 9.8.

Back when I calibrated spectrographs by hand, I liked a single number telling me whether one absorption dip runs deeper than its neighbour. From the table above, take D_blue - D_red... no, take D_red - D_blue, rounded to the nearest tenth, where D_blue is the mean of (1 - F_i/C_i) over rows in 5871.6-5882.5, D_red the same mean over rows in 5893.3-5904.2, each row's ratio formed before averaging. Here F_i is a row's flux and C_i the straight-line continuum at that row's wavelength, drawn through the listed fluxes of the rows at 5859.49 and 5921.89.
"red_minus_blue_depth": 0.2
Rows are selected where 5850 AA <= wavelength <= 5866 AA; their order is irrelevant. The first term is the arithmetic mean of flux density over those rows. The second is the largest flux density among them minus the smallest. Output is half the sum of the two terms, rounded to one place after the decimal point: 8.1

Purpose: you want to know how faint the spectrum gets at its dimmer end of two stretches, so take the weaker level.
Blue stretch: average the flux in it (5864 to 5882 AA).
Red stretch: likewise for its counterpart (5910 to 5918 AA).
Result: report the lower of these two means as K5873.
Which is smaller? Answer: 14.3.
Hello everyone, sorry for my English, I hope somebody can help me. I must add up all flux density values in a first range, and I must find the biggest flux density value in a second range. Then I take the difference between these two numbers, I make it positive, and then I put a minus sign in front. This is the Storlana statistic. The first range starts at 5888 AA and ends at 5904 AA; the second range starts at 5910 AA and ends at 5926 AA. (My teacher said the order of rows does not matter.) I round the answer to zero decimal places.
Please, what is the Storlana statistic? -57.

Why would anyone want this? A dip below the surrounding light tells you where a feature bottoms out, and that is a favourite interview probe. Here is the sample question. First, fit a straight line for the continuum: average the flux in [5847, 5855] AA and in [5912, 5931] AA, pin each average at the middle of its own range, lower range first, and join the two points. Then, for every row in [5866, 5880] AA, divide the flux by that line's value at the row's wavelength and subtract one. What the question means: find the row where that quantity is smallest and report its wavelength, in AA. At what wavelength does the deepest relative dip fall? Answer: 5878.41 AA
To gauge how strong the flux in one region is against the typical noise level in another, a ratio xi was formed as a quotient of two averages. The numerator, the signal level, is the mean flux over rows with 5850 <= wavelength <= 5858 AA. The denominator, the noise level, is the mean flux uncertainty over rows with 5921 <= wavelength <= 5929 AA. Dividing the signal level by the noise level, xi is 45.5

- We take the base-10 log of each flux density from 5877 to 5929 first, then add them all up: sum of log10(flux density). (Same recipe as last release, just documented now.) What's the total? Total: 21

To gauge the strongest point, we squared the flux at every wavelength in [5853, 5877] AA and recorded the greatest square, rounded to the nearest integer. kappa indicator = 244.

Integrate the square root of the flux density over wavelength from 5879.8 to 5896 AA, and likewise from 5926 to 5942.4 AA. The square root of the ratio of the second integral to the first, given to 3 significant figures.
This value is 1.06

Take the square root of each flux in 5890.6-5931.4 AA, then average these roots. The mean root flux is 3.70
